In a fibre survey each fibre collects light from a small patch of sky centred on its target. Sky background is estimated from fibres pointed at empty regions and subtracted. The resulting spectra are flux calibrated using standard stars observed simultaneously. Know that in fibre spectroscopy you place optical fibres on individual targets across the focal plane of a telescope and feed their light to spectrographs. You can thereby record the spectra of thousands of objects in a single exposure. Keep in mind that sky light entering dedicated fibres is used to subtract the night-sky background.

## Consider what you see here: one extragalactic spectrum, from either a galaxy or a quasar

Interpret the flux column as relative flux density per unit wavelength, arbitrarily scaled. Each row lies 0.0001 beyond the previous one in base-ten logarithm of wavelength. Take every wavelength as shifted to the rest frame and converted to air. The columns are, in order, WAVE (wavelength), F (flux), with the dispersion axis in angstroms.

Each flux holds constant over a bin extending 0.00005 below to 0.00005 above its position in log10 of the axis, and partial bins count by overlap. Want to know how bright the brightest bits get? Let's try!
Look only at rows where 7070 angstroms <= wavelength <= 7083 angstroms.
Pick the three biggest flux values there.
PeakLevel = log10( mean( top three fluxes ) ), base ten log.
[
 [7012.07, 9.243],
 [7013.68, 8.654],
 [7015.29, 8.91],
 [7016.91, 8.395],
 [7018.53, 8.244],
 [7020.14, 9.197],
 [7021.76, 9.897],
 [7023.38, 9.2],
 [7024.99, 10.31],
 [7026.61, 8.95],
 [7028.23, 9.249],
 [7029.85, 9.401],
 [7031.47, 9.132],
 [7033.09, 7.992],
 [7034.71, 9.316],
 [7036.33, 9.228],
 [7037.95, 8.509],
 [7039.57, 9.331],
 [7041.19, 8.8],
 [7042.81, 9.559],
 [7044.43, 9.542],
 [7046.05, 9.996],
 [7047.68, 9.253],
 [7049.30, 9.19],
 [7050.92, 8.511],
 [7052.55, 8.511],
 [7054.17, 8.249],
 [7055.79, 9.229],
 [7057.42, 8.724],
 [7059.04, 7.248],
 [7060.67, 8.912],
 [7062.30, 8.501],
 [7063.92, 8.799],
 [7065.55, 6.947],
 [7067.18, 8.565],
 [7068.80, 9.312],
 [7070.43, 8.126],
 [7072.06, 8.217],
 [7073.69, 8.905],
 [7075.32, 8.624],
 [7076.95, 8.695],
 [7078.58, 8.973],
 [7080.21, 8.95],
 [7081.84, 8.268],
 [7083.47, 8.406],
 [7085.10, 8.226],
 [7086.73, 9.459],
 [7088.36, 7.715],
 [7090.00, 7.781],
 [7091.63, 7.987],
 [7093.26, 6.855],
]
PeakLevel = 0.95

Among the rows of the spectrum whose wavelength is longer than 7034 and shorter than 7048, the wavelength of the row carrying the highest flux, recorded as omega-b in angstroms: 7046.05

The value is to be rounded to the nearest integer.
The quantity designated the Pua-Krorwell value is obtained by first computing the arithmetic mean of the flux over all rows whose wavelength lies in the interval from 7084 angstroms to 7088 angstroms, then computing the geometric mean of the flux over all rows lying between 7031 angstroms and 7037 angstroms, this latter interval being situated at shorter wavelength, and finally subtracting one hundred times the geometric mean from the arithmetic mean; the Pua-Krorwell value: -881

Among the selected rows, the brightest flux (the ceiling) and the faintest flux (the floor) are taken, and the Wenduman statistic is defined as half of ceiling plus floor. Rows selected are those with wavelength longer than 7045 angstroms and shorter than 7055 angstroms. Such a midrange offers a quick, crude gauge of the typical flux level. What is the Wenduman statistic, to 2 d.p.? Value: 9.12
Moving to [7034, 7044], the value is 9.03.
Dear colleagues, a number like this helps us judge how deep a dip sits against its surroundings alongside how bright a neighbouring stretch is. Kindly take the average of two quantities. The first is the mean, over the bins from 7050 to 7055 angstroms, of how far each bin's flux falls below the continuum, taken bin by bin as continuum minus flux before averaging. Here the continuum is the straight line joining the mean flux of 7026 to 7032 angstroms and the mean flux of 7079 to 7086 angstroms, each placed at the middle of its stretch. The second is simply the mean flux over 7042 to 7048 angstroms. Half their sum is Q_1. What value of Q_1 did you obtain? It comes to 5.0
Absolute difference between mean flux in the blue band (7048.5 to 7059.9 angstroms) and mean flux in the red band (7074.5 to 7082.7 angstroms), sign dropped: 0.18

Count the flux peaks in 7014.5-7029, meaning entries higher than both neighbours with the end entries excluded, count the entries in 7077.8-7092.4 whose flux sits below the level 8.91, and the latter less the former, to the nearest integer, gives 4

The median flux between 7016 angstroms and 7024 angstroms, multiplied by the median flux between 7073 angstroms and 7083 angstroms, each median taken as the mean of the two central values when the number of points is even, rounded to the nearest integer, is 81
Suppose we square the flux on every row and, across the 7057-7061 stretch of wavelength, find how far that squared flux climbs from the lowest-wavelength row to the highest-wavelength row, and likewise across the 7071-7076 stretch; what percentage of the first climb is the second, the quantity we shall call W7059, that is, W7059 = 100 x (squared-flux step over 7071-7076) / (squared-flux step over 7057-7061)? 207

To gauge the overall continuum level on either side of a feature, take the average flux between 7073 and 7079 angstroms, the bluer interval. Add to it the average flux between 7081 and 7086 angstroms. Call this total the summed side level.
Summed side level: 17.1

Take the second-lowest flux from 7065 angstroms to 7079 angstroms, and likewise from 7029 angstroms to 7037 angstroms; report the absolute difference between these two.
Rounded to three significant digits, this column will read 1.01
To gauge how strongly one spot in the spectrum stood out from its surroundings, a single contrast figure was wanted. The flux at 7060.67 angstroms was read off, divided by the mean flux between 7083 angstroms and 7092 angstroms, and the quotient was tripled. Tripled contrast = 3.2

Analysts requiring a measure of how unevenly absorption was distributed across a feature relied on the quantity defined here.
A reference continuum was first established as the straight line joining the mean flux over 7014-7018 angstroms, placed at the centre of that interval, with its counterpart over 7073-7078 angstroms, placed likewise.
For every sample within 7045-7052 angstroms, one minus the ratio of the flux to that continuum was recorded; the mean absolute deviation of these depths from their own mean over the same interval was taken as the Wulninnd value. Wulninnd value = 0.045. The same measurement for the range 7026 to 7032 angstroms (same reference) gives 0.016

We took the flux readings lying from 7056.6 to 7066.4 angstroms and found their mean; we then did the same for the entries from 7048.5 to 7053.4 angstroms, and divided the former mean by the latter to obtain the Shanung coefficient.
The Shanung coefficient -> 0.937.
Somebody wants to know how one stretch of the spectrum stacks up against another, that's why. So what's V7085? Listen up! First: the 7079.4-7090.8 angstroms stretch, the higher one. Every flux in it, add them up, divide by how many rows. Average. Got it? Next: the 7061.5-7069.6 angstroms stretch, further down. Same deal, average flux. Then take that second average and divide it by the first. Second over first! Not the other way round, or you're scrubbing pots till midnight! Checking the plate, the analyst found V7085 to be 1.00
